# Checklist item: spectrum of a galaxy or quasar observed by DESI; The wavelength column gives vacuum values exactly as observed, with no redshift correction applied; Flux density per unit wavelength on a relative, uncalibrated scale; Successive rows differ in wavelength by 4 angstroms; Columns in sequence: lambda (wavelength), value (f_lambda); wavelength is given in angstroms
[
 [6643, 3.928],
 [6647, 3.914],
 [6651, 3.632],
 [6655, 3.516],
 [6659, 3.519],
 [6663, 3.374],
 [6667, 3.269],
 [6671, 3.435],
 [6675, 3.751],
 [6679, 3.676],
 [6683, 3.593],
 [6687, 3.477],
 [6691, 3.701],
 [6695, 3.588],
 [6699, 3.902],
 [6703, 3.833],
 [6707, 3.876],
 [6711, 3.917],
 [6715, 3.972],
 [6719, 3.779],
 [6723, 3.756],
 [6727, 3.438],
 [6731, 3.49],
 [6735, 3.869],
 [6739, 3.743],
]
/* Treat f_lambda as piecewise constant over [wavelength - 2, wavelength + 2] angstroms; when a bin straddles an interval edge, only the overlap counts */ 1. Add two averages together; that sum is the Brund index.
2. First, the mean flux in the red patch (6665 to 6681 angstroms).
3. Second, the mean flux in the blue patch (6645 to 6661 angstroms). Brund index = 7.18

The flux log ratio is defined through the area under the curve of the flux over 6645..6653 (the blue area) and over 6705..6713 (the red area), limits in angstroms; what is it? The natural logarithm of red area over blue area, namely 0.03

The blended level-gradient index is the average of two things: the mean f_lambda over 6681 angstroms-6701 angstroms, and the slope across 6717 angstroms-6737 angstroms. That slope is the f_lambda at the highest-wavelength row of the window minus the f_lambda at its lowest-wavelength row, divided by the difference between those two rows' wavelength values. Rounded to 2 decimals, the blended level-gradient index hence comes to 1.83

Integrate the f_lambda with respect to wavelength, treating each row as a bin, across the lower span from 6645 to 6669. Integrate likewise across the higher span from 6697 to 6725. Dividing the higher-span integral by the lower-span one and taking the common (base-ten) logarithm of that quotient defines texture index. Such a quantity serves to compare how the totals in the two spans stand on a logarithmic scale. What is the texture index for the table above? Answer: 0.1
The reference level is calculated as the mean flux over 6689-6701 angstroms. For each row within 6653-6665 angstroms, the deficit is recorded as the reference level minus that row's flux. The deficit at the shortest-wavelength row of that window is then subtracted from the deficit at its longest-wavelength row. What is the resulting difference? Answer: 0.14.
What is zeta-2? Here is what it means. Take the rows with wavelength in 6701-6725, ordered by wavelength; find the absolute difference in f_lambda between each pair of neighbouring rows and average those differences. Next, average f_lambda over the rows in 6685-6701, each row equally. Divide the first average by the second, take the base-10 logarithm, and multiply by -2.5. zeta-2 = 4.28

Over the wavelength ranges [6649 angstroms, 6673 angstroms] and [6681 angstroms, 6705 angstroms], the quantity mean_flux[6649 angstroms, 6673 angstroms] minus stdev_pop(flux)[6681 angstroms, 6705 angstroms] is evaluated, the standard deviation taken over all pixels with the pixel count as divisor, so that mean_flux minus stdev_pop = 3.31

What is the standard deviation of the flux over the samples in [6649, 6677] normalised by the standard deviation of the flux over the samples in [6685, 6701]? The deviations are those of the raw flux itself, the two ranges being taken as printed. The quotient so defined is 0.9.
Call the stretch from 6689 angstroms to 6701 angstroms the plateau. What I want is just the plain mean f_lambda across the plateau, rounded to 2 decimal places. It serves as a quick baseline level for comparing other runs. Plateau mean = 3.73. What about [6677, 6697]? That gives 3.61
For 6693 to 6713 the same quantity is 3.82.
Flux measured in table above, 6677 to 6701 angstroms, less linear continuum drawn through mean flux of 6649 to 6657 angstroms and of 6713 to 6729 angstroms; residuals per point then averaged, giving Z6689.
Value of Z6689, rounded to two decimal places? 0.00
